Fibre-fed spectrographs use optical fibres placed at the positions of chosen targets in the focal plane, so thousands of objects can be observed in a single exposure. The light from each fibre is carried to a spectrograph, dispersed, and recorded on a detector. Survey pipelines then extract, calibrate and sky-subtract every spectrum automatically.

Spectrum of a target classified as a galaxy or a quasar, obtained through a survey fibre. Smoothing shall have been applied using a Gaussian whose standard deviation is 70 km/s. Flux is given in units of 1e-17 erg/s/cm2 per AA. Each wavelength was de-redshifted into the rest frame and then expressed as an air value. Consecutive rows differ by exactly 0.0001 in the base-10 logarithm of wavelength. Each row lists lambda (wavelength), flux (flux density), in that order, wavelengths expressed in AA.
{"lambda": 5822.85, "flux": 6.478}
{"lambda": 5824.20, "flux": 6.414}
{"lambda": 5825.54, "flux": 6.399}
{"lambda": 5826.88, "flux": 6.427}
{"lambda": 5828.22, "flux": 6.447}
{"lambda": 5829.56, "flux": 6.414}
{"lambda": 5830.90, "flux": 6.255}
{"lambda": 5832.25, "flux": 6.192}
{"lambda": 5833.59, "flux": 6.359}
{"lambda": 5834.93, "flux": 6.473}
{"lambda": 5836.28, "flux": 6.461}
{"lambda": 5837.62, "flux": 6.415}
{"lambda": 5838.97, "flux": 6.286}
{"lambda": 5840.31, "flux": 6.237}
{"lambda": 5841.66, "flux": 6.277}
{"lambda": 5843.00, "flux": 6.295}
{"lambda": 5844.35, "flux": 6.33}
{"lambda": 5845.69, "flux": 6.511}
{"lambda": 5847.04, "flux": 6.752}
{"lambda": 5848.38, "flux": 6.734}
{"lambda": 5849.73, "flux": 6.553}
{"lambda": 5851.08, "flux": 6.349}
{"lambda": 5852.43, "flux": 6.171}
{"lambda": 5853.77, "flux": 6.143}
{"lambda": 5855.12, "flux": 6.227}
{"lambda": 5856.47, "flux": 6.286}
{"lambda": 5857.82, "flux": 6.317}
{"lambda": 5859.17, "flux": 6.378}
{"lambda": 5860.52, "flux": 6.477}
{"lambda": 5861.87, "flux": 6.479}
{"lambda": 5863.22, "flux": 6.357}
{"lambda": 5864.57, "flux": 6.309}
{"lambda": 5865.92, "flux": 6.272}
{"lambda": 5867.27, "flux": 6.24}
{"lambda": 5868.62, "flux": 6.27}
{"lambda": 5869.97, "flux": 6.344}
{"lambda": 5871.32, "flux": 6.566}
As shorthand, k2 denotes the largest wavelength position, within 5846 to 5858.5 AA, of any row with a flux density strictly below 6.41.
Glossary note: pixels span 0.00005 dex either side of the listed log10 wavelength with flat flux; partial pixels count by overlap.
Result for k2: 5857.82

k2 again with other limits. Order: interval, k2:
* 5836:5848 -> 5844.35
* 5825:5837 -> 5833.59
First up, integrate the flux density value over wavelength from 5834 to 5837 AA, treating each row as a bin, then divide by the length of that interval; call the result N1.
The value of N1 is 6.459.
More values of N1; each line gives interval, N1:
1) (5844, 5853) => 6.495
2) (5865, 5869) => 6.267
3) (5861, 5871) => 6.339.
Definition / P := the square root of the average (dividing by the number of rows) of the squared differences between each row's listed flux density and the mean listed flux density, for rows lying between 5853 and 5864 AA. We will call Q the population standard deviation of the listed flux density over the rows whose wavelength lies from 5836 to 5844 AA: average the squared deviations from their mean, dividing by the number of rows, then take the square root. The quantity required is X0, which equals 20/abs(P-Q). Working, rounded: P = 0.109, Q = 0.081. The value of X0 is 713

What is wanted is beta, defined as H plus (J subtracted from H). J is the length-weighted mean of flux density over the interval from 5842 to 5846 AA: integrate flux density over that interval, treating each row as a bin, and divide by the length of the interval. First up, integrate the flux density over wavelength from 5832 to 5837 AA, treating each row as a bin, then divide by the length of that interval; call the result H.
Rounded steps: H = 6.39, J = 6.37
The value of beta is 6.42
